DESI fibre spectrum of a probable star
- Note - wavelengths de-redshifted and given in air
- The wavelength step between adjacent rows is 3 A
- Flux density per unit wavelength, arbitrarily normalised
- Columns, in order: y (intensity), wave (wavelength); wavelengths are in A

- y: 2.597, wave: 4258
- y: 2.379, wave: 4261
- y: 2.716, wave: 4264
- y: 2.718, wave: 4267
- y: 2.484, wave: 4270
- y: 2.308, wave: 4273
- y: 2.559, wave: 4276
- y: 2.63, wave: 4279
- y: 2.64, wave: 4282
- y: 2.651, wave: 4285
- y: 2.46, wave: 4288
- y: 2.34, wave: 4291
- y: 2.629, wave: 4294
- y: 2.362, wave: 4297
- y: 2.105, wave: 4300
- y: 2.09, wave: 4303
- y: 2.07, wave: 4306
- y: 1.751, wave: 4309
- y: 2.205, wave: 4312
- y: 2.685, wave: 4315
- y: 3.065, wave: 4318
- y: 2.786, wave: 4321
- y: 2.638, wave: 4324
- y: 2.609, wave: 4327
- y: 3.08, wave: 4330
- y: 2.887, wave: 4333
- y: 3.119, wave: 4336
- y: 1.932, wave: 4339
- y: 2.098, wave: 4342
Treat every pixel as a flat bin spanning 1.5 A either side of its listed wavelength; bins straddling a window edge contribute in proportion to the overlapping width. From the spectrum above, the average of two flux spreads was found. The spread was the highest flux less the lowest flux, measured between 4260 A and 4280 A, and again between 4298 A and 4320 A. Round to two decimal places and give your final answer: 0.86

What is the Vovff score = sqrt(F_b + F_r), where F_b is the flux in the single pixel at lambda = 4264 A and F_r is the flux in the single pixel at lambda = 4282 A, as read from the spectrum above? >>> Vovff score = 2.31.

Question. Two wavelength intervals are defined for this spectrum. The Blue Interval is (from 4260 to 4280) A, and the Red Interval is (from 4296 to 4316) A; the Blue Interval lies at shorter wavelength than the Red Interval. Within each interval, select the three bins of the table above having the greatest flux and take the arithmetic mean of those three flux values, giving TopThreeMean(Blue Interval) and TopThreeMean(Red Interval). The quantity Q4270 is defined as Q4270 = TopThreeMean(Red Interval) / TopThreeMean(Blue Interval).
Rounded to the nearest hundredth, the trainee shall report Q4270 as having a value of 0.90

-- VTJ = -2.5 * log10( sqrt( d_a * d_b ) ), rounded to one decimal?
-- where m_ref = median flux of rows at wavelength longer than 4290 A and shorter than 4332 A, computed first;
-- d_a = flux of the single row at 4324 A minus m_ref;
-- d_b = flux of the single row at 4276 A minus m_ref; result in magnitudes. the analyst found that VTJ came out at 2.4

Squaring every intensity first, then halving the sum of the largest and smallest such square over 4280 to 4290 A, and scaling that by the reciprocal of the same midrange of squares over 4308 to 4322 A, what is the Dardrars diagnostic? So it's 1.05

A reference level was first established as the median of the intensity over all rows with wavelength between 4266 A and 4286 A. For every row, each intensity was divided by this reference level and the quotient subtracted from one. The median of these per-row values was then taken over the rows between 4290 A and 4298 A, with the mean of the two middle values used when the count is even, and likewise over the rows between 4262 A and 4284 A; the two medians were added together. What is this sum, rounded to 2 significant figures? 0.10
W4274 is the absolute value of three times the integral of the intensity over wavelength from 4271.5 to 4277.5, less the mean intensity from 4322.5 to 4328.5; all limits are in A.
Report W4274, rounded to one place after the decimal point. 41.2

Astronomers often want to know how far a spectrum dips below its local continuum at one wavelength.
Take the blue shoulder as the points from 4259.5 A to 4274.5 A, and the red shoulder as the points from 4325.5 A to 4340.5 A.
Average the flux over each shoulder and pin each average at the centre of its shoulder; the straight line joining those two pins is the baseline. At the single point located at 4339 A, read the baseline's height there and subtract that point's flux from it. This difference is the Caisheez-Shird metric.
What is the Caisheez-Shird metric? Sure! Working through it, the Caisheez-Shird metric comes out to 0.81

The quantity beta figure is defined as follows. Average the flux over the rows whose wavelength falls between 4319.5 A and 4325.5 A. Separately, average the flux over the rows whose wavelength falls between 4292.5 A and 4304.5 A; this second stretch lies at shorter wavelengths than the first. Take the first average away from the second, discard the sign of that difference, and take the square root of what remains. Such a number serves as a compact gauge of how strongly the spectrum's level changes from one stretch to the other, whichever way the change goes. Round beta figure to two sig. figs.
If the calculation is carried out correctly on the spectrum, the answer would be 0.64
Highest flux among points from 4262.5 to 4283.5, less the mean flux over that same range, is 0.14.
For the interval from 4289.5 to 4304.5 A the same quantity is 0.32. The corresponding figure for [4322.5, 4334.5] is 0.28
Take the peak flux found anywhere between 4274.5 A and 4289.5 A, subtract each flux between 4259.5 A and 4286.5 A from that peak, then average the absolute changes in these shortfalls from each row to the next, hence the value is 0.14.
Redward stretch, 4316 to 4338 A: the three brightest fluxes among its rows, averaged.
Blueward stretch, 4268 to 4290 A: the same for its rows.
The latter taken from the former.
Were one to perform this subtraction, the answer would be 0.45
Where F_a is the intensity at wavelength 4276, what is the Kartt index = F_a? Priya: 2.559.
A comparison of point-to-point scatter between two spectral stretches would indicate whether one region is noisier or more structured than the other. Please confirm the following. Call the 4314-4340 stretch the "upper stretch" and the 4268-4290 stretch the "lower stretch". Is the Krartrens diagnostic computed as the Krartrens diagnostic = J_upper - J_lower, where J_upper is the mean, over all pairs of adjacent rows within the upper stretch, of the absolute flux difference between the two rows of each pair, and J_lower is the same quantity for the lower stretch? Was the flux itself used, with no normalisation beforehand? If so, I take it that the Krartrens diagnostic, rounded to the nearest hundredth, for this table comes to 0.25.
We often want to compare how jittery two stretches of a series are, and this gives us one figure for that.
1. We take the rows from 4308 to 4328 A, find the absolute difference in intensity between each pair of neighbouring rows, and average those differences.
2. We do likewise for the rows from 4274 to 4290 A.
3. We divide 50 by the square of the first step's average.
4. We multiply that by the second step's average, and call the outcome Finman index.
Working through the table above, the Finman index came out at 41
